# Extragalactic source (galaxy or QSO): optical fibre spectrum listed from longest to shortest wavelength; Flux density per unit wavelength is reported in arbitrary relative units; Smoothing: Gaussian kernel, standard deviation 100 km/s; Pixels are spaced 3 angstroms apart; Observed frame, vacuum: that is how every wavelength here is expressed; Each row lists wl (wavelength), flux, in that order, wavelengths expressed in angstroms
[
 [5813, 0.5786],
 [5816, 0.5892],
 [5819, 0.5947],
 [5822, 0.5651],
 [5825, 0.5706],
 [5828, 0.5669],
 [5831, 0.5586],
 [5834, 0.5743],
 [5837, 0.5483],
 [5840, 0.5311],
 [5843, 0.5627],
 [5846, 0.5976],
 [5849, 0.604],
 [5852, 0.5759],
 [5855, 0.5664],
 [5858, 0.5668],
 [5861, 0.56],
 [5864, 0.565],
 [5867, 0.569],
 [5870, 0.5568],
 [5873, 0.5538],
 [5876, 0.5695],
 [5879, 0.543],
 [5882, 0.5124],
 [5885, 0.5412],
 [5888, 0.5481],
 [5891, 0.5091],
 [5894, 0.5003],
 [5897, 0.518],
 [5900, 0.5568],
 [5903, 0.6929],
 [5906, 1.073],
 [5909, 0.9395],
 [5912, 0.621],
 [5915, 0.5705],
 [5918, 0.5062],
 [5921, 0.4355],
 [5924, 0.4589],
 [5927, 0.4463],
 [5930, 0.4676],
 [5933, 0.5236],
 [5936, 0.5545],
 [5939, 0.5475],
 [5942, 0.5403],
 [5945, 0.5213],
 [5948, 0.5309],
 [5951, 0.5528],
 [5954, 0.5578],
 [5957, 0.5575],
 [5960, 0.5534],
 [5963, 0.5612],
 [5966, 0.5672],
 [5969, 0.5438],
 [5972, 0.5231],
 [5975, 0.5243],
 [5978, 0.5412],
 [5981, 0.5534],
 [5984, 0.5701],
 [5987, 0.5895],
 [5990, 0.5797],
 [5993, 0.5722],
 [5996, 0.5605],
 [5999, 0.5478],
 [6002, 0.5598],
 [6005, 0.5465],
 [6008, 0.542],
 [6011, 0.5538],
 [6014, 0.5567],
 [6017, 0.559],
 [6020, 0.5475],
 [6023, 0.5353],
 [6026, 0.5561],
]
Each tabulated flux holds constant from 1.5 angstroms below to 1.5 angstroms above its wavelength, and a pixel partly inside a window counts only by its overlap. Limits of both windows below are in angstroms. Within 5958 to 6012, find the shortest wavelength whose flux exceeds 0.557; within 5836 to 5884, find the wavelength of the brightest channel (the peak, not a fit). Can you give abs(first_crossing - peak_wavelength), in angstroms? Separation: 114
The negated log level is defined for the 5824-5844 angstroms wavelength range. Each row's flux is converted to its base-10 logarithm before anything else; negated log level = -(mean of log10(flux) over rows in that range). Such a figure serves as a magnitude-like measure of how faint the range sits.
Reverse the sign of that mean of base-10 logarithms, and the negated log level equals 0.253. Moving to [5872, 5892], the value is 0.268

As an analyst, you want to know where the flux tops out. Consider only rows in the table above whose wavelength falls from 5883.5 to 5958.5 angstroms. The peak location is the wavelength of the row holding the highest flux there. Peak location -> 5906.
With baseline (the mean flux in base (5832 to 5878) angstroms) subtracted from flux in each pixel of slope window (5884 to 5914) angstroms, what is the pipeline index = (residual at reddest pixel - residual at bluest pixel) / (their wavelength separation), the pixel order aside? 0.0030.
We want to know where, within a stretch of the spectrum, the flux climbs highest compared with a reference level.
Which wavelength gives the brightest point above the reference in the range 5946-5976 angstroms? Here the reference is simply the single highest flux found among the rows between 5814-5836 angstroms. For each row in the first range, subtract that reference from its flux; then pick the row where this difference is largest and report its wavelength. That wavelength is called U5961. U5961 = 5966 angstroms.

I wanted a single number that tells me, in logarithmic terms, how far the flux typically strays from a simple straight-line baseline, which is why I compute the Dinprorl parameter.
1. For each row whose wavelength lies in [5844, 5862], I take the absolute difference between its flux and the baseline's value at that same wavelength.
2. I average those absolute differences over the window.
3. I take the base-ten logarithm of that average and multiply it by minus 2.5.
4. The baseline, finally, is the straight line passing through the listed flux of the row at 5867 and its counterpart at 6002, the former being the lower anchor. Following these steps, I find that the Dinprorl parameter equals 4.7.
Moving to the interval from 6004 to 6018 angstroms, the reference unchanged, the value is 5.3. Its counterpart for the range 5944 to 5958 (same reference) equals 4.3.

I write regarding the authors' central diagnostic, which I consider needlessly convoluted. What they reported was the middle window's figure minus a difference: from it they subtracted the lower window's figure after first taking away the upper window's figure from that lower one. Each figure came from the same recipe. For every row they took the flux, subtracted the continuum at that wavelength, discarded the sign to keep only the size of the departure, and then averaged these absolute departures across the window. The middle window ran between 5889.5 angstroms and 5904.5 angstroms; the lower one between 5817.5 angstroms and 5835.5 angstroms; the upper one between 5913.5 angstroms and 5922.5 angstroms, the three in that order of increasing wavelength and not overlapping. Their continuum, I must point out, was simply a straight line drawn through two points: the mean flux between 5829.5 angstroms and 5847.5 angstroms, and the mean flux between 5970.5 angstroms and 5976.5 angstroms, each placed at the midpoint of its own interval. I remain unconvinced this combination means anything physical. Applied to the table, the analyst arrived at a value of 0.10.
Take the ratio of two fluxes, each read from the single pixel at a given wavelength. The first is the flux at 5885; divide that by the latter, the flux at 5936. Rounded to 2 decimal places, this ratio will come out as 0.98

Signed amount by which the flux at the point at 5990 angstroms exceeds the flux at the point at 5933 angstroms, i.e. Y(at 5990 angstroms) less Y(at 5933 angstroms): 0.056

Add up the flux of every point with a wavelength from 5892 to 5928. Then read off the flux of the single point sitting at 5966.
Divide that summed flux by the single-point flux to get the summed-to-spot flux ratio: 13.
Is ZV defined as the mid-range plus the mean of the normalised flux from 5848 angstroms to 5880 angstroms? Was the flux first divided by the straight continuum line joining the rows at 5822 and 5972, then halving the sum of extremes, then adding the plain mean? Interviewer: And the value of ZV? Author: 2.06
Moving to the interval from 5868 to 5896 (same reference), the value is 1.96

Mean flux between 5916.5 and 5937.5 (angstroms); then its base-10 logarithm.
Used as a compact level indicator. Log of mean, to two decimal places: -0.31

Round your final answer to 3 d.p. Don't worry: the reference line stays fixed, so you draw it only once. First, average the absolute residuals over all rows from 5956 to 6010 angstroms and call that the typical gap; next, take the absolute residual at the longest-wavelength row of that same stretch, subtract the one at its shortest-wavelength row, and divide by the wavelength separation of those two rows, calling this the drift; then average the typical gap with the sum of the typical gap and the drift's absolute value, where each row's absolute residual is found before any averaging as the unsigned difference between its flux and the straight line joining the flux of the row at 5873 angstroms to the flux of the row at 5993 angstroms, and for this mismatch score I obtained 0.019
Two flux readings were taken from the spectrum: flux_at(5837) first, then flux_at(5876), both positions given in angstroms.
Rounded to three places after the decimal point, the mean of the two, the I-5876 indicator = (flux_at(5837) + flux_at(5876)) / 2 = 0.559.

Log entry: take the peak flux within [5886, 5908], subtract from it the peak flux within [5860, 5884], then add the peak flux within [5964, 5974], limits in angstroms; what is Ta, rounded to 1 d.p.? 1.1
